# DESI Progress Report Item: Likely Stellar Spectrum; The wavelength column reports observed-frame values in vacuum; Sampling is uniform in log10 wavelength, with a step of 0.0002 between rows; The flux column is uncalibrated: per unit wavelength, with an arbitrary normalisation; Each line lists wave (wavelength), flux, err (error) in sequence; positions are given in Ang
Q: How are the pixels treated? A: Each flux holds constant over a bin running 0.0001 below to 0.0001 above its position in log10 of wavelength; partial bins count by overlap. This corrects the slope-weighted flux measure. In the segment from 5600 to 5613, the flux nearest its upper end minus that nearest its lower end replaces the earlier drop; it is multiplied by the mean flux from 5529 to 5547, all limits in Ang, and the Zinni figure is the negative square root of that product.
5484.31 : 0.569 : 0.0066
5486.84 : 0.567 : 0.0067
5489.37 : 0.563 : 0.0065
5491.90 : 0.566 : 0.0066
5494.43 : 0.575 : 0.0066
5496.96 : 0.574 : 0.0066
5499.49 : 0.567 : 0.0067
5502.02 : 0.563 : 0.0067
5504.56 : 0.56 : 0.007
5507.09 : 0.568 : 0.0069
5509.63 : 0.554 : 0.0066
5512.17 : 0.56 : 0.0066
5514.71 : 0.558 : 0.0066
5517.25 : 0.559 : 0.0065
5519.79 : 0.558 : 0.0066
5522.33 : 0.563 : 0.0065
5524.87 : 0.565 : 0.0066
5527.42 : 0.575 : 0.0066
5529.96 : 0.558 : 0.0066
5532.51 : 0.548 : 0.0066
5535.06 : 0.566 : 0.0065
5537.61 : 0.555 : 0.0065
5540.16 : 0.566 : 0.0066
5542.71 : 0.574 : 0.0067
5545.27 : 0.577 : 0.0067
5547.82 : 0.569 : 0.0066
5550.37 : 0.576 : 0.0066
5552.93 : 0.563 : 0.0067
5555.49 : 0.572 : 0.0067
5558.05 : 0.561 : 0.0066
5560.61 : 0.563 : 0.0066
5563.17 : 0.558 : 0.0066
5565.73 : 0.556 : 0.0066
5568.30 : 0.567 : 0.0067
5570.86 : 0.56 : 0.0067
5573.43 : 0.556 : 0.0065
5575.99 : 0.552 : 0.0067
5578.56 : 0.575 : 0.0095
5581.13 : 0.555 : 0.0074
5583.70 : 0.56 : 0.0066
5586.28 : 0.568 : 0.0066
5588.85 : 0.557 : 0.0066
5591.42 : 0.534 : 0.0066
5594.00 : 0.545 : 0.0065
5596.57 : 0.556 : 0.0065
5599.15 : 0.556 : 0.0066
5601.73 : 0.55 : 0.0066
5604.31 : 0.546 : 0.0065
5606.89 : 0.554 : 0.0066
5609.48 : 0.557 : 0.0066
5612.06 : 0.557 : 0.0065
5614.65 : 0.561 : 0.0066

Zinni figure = -0.063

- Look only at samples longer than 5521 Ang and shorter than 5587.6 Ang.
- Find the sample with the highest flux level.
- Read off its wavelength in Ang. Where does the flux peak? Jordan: 5545.27 Ang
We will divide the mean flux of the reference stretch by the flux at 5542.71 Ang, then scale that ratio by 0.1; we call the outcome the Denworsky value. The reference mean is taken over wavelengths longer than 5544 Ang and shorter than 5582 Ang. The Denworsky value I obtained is 0.098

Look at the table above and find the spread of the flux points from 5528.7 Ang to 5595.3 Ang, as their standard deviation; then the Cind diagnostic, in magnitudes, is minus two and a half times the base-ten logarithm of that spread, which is 5.0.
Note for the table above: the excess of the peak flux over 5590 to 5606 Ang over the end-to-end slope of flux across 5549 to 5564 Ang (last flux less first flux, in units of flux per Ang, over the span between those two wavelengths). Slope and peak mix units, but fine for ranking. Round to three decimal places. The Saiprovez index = 0.557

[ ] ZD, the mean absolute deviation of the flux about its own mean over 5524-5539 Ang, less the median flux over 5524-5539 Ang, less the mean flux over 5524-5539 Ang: -1.115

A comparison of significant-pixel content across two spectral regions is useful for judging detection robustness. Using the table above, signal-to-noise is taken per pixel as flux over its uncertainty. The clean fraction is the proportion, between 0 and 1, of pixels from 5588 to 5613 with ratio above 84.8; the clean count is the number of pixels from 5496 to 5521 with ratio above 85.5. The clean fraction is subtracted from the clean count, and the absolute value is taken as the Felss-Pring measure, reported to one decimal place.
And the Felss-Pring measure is 1.8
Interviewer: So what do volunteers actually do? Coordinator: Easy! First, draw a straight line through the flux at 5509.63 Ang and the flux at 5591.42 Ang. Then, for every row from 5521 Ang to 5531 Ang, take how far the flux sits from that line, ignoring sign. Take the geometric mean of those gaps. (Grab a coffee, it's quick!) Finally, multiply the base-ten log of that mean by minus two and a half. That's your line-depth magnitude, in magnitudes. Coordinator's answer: 4.62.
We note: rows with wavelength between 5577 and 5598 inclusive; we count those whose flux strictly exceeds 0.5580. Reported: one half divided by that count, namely 0.167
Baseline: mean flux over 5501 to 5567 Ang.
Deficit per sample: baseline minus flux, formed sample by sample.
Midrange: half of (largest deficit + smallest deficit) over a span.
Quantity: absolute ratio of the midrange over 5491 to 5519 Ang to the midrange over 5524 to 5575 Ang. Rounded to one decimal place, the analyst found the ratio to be 1.6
